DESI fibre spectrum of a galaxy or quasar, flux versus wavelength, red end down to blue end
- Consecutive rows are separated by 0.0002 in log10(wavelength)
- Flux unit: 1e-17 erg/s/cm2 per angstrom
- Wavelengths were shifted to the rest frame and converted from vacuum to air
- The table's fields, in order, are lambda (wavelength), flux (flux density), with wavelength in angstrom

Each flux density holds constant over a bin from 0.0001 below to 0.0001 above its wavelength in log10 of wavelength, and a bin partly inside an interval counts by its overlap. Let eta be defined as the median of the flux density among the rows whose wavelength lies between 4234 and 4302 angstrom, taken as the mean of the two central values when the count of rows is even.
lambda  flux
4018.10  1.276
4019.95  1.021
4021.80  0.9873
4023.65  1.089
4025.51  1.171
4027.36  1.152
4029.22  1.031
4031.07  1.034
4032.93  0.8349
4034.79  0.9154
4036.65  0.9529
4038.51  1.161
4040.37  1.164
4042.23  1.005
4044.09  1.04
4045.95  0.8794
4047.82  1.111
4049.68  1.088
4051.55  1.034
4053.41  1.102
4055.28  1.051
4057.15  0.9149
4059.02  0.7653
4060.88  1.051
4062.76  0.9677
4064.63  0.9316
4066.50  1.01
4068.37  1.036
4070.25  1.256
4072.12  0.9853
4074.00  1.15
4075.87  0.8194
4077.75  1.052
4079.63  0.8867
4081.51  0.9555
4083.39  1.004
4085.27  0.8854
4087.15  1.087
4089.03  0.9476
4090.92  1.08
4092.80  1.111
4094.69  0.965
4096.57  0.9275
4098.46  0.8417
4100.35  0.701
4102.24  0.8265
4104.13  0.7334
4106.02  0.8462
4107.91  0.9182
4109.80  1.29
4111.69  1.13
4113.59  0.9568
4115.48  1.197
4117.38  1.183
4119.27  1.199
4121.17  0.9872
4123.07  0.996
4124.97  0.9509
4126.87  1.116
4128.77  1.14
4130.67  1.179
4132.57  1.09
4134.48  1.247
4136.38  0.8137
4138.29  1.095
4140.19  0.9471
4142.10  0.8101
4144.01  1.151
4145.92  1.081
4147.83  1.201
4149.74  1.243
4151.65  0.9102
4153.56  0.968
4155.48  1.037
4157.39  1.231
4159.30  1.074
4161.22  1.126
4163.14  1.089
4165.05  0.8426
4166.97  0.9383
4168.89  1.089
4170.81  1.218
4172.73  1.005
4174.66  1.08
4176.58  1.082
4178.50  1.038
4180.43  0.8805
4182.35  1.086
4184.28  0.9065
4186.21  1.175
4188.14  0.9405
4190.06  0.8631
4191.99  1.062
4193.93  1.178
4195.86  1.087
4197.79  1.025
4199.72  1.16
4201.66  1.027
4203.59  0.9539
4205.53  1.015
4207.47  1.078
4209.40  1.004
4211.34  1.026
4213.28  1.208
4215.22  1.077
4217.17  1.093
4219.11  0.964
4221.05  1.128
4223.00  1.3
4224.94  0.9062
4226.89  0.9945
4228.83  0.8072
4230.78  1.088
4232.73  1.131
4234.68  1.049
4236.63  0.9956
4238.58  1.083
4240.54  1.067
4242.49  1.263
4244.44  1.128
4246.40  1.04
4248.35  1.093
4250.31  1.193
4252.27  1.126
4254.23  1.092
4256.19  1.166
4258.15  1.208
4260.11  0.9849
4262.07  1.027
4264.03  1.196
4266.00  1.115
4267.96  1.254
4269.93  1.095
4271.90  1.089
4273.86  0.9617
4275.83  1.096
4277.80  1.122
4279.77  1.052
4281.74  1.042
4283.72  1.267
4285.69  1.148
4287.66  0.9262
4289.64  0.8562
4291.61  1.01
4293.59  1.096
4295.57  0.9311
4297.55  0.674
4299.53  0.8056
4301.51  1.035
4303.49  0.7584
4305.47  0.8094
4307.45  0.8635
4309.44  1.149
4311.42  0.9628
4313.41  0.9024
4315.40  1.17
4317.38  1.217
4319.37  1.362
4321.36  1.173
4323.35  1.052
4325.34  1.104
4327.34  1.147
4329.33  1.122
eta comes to 1.09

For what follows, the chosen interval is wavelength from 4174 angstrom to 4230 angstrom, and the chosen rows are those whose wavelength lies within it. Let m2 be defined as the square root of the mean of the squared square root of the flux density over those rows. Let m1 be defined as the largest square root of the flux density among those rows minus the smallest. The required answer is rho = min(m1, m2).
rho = 0.24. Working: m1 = 0.24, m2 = 1.02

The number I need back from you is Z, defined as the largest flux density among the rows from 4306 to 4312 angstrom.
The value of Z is 1.149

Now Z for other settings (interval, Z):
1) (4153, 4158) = 1.231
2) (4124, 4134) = 1.179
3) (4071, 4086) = 1.15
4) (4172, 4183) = 1.086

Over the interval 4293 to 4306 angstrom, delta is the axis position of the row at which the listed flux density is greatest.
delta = 4293.59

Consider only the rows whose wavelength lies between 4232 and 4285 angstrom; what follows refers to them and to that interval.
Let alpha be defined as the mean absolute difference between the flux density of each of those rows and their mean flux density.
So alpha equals 0.064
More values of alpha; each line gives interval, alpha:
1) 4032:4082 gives 0.092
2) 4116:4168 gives 0.109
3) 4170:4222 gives 0.075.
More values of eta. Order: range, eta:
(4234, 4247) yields 1.07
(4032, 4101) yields 1.00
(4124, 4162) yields 1.09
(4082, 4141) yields 1.00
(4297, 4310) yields 0.81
